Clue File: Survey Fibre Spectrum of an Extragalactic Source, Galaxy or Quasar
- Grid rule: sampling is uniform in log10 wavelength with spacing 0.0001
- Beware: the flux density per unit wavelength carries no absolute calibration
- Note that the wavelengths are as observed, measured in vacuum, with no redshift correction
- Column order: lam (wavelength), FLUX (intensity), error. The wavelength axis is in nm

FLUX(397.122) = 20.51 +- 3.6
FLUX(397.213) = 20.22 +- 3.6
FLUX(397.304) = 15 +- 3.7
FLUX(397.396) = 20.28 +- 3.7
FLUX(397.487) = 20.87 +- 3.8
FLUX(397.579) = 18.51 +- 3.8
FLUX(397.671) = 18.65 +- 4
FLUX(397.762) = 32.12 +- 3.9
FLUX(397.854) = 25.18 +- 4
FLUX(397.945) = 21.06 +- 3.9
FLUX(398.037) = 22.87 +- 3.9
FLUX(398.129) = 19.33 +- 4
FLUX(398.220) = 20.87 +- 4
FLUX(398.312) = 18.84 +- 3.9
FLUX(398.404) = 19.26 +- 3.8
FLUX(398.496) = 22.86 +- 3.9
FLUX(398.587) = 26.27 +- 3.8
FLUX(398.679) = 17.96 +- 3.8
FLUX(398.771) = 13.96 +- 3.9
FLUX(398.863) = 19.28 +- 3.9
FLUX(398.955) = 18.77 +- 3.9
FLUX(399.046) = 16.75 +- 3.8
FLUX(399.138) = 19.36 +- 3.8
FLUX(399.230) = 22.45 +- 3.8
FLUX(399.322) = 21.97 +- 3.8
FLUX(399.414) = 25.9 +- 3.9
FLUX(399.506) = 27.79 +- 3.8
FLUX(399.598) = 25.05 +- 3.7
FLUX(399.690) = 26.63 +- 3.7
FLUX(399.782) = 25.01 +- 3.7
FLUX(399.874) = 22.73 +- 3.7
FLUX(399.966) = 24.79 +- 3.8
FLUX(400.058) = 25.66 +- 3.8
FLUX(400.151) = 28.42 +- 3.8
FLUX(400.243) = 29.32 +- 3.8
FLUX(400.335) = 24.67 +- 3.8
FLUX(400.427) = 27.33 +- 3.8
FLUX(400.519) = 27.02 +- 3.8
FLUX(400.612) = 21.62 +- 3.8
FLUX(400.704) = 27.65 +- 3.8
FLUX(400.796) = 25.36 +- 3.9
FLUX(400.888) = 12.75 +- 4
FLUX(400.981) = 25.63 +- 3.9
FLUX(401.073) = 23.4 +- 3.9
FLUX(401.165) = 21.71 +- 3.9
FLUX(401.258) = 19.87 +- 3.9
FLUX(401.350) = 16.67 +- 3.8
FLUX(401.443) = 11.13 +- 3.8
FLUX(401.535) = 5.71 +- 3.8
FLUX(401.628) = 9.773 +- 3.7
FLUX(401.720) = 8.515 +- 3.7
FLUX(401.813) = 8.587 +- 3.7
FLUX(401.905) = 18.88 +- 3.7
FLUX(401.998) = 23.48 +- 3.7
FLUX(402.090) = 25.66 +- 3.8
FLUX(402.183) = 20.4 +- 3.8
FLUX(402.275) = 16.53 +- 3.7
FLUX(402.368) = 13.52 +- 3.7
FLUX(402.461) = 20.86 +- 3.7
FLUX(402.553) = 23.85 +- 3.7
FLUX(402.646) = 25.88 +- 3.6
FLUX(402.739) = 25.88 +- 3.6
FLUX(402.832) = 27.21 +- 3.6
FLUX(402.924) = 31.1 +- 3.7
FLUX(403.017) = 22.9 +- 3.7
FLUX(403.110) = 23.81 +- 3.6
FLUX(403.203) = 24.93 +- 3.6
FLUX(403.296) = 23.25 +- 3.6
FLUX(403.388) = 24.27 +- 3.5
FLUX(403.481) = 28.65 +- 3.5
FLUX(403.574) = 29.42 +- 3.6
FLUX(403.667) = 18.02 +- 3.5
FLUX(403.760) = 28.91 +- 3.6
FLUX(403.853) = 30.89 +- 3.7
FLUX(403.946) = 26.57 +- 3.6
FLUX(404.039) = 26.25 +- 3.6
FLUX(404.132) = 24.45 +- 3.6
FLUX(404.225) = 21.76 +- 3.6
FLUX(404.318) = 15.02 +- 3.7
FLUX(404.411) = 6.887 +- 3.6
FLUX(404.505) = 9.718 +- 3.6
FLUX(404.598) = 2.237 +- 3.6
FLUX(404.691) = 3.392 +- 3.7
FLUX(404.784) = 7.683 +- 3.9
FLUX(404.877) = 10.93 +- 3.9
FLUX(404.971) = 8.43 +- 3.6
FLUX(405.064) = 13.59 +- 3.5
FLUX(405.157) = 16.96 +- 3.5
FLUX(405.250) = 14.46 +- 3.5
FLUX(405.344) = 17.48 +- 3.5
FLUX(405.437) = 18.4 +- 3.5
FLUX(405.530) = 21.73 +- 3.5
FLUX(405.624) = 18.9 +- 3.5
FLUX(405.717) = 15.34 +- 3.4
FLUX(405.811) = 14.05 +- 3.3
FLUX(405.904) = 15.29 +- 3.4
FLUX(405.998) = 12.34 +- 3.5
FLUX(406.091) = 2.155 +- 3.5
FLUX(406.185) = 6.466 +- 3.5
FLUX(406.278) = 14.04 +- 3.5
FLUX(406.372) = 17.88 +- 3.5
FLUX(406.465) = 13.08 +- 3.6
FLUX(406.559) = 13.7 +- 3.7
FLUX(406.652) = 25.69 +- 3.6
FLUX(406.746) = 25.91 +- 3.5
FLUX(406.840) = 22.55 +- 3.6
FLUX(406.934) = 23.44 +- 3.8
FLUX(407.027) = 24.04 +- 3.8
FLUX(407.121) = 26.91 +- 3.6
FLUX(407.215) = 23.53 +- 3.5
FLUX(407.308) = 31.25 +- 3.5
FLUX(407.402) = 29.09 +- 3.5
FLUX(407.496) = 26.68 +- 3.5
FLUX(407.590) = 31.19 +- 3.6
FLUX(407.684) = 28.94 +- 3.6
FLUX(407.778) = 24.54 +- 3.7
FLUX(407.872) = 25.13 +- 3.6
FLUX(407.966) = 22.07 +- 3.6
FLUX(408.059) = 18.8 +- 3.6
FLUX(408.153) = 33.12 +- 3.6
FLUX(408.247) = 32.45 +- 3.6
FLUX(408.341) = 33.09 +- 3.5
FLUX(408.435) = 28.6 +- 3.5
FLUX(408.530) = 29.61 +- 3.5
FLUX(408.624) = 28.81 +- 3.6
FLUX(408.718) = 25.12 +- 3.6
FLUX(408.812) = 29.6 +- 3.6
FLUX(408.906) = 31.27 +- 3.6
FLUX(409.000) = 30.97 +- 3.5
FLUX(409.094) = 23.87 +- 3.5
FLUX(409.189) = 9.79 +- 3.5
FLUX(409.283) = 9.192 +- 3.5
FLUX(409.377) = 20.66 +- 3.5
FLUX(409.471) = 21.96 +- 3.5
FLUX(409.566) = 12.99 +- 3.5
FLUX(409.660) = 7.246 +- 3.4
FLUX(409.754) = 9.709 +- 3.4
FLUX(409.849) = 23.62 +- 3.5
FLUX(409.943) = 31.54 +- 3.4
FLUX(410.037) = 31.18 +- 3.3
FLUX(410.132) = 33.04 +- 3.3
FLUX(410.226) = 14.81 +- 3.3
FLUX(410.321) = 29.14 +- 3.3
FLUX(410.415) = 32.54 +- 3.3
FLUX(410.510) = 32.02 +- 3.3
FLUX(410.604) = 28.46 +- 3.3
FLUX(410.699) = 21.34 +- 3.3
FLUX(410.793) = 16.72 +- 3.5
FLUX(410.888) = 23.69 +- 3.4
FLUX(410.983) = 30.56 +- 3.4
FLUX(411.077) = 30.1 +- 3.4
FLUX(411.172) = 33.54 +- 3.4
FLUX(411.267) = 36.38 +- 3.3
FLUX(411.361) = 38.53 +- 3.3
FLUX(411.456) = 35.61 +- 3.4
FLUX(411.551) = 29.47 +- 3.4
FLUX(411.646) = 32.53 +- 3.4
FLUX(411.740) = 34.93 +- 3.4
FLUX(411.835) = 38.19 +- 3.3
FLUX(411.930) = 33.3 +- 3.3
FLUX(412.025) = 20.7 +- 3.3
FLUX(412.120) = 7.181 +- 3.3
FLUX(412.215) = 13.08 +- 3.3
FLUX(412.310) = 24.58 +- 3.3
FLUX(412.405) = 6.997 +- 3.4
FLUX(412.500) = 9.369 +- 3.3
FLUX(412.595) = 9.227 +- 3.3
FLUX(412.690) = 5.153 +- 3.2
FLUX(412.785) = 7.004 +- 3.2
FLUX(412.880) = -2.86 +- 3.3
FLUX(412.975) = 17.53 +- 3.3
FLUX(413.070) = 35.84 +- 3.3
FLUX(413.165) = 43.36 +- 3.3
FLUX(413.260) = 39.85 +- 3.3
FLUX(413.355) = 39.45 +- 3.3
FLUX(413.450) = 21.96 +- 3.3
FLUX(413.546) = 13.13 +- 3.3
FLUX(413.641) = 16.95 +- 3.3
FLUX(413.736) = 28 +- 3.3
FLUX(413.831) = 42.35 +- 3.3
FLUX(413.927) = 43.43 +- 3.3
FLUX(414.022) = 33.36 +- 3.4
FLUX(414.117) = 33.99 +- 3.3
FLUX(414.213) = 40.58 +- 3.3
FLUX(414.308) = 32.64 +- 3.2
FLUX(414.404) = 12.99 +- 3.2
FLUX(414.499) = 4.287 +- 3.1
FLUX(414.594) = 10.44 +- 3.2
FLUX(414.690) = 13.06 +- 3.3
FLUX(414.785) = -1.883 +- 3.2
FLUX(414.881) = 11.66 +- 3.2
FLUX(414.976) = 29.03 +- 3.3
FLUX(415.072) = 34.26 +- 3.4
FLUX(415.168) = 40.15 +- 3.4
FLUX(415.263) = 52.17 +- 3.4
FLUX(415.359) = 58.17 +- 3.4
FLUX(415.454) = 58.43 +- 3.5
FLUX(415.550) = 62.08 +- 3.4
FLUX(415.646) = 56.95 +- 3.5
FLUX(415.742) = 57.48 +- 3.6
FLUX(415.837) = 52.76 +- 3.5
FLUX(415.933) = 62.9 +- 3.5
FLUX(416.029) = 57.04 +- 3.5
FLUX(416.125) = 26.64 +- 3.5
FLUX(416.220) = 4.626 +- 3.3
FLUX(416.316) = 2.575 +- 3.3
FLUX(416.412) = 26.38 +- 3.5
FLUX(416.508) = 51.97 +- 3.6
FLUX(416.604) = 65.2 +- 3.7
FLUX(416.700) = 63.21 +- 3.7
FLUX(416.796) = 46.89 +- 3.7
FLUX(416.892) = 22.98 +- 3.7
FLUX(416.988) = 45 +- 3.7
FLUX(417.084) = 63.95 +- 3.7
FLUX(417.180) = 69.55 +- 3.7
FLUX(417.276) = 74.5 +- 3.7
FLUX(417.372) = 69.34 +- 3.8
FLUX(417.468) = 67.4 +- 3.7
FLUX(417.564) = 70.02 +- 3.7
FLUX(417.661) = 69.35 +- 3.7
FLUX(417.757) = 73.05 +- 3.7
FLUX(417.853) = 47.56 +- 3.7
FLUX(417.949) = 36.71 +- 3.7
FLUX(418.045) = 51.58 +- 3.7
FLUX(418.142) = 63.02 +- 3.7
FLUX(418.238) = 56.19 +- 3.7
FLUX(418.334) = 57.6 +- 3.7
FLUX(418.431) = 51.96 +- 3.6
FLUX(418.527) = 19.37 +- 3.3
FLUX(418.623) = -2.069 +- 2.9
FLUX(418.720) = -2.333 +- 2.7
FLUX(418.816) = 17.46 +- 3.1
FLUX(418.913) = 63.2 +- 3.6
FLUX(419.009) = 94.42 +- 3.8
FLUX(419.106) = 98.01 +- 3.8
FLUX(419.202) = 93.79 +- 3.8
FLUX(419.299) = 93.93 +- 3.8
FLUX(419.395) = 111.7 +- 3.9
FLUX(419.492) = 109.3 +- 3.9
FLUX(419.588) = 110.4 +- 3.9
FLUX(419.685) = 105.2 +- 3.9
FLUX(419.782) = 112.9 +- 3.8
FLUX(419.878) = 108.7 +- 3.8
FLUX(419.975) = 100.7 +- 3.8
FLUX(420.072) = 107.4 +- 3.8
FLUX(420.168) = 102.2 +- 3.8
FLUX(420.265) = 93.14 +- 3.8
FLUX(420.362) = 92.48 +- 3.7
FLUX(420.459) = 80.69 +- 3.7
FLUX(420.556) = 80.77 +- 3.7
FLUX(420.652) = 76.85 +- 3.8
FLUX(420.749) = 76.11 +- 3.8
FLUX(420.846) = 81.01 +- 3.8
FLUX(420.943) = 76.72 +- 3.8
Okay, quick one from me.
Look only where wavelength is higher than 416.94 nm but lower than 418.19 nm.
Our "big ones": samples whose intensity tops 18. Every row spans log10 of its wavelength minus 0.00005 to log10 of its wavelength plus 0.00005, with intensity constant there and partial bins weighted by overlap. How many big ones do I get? 13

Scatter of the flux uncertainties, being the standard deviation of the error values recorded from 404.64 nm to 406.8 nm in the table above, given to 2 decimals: 0.14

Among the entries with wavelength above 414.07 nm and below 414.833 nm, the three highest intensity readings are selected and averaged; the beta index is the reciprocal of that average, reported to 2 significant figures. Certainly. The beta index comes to 0.028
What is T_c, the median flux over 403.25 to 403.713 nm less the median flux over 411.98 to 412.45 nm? 11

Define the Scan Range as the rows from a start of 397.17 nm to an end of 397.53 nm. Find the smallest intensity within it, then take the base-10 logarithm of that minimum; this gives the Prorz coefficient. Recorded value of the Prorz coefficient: 1.18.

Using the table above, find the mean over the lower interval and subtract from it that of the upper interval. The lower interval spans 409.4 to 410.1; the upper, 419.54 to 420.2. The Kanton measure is -87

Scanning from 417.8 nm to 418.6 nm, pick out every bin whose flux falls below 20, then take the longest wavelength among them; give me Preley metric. 418.527 nm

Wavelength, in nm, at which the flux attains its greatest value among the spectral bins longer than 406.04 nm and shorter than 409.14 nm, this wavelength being 408.153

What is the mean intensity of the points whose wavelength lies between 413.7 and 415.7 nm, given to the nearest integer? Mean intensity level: 33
